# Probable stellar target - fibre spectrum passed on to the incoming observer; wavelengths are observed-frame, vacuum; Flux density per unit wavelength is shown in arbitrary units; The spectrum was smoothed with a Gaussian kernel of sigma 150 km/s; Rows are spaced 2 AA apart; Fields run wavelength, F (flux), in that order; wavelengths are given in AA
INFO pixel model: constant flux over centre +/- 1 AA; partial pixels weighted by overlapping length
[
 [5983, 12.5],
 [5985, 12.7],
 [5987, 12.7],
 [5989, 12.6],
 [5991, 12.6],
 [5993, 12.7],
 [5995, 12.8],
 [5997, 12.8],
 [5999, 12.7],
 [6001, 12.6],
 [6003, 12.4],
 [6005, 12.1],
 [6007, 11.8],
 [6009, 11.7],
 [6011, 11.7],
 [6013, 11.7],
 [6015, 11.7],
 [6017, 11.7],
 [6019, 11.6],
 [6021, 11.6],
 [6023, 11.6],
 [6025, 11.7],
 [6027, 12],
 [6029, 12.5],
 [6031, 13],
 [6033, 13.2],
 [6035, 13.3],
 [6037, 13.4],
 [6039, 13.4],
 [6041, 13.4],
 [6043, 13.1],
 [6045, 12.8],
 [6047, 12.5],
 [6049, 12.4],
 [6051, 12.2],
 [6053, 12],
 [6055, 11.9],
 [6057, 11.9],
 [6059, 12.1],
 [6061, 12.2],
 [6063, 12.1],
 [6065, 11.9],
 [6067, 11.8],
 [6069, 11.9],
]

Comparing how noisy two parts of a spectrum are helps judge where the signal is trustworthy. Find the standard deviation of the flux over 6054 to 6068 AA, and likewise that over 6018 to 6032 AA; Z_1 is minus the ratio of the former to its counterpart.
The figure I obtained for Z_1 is -0.3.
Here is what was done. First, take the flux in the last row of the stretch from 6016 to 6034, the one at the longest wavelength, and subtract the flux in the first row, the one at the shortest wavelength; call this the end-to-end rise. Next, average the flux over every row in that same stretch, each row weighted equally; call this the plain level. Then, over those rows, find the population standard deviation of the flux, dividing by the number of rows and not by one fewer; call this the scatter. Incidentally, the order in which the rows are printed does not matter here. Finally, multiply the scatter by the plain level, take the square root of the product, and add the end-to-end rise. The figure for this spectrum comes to 4.2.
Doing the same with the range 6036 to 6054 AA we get 1.2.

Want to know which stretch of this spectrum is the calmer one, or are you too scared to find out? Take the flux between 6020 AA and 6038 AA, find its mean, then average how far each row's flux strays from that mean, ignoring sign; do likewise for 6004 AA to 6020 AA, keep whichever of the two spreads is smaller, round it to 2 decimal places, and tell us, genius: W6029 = 0.10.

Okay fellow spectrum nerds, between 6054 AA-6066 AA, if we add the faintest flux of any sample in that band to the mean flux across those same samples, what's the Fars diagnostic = 23.9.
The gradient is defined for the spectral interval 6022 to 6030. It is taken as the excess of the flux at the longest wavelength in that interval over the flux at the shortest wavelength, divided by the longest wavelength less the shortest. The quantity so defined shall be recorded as 0.150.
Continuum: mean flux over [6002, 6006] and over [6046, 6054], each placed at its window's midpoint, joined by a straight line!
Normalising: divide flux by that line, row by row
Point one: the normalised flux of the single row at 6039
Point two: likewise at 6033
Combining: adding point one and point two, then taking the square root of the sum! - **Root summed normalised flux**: 1.473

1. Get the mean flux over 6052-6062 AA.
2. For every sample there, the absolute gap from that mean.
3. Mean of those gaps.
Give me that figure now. 0.10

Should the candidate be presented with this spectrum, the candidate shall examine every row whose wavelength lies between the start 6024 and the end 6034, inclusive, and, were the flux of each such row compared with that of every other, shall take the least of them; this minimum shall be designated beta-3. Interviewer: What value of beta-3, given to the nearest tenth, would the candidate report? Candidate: 11.7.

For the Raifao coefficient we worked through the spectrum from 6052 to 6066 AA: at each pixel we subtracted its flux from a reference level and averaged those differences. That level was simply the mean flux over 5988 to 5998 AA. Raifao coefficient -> 0.7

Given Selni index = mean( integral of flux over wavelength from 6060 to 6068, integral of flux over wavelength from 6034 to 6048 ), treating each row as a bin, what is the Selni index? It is 140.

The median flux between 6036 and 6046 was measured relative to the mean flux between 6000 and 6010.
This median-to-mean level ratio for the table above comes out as 1.11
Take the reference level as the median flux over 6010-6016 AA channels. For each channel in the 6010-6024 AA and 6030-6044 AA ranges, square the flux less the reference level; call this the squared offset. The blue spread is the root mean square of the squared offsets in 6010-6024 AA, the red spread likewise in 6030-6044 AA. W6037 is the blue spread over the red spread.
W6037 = 0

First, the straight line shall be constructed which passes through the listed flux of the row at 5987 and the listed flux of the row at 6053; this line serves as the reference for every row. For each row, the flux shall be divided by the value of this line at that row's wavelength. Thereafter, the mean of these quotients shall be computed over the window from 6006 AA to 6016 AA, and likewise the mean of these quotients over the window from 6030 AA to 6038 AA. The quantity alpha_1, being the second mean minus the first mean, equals 0.14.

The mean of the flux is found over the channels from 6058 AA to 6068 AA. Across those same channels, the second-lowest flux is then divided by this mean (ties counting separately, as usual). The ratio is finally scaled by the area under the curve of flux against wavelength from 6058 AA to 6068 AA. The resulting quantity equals 119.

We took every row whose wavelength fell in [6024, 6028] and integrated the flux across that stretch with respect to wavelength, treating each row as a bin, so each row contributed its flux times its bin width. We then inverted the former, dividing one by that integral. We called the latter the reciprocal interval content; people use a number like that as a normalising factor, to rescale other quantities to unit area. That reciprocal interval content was 0.0211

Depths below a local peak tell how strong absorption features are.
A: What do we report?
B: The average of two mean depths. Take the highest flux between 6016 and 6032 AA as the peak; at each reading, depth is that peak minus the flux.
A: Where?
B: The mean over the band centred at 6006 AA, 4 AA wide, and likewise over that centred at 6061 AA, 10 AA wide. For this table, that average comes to 1.0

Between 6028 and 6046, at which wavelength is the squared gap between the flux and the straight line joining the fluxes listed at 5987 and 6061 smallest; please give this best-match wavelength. 6029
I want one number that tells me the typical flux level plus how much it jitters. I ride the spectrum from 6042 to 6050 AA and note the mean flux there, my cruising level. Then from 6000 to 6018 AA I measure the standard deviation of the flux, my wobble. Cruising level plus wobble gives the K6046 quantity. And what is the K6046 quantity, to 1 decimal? 13.0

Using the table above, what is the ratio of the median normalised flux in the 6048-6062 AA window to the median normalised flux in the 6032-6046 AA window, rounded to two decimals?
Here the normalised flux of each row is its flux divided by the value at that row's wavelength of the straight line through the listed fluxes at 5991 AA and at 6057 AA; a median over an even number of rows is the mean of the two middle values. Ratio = 0.93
